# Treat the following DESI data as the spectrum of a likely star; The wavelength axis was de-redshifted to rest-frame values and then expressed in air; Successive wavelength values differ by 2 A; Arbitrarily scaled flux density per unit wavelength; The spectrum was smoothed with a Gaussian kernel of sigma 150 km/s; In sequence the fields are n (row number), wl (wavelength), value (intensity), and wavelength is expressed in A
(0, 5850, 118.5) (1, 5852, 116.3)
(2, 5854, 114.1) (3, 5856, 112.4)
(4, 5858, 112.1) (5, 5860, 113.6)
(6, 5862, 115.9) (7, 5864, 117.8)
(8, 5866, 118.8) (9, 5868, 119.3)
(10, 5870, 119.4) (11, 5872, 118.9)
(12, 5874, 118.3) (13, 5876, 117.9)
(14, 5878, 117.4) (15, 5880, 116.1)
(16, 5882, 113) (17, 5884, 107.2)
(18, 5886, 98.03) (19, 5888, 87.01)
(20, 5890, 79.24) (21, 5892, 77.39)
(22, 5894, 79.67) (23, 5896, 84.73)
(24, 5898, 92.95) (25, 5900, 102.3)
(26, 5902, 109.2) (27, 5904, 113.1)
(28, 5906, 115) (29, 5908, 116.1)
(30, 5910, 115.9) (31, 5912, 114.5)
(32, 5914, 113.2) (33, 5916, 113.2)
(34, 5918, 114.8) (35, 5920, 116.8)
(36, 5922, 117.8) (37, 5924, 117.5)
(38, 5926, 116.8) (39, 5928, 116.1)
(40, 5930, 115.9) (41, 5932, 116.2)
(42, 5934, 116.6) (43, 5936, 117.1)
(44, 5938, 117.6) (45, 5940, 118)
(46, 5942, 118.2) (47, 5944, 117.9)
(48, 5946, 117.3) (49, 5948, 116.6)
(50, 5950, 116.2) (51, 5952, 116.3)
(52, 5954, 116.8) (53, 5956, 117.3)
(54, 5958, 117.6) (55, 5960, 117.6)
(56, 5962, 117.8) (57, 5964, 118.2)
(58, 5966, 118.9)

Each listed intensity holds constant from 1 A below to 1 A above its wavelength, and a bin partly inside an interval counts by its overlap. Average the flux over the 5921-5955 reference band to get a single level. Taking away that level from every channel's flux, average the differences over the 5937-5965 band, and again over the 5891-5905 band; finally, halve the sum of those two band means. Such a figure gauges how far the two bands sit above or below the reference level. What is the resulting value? -11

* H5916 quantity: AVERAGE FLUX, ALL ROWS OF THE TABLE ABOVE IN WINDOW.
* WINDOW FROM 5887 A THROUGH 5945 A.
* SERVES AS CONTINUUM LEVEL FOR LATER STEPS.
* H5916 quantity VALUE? 109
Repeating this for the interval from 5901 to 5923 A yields 115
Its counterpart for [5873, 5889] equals 109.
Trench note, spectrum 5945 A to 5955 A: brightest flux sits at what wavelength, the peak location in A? 5946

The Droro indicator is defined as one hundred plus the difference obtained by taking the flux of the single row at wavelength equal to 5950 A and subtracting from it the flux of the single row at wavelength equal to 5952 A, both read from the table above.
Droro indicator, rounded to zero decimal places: 100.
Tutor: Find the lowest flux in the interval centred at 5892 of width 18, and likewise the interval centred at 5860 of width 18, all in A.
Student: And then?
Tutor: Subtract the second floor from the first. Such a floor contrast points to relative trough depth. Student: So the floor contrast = -35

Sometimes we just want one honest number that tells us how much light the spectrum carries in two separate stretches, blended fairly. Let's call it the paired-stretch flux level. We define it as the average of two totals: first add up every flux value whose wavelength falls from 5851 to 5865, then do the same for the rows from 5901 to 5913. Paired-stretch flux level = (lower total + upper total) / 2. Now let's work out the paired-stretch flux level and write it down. 743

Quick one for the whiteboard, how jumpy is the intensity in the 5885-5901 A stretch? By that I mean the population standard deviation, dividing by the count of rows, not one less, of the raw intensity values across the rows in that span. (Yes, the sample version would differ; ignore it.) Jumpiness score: 8.7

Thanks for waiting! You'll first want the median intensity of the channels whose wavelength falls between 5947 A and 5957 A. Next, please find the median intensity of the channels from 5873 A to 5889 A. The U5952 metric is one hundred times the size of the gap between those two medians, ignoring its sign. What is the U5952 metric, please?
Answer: 205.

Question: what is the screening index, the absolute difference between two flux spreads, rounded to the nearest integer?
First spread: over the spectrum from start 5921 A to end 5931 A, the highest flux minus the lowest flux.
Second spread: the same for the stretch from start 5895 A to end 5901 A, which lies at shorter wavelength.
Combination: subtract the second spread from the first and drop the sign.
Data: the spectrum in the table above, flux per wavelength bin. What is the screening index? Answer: 16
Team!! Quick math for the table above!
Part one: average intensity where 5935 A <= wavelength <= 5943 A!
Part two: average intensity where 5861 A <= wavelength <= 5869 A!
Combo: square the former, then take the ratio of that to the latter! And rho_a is 118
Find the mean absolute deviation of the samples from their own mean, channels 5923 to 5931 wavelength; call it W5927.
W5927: 1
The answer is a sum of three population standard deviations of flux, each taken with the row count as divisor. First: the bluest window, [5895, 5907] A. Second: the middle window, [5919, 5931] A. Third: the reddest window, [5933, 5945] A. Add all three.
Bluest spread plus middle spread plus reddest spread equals 12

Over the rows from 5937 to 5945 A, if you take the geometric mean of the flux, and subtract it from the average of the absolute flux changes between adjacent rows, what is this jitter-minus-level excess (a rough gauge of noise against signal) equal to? -118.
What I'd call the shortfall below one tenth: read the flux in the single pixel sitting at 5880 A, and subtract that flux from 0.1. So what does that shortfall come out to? -116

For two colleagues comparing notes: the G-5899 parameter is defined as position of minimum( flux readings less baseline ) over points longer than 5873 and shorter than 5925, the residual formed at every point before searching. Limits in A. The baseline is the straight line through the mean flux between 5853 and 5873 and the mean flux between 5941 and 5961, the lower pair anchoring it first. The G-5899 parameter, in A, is 5892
